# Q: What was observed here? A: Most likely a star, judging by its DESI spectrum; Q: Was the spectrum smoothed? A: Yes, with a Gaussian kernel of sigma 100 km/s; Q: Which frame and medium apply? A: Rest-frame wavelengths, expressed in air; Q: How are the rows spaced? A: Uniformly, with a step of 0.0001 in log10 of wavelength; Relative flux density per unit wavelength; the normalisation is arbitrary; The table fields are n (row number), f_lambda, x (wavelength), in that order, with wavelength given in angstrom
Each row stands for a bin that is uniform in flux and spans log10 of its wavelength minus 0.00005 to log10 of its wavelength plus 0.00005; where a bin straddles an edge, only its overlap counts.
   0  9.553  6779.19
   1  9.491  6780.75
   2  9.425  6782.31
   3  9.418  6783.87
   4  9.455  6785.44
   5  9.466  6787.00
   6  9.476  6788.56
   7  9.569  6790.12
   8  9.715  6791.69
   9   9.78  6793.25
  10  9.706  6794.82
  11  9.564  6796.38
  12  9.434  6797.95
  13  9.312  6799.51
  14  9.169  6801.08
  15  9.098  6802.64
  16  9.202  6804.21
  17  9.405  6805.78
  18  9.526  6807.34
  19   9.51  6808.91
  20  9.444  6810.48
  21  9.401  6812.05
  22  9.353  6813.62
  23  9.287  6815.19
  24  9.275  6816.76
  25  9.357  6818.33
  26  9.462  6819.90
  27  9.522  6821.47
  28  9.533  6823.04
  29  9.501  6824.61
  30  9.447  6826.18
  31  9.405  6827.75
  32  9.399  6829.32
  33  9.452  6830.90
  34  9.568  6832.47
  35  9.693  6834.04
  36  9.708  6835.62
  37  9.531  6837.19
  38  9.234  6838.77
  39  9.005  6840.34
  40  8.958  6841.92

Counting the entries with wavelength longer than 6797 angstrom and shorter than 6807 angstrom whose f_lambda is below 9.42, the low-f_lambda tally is 5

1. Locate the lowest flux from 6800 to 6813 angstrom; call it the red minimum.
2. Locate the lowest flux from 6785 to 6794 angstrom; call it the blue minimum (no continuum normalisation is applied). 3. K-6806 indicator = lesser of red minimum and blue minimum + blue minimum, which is 18.6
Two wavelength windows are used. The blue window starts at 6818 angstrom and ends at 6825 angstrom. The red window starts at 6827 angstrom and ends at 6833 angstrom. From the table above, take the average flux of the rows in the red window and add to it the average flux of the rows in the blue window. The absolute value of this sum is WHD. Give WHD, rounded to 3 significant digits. 18.9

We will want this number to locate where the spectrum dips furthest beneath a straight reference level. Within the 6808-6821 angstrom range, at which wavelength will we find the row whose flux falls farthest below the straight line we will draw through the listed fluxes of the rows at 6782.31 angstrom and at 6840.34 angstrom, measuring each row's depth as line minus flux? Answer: 6816.76 angstrom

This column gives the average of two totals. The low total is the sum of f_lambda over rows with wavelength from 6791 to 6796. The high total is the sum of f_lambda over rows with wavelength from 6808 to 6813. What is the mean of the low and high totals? 28.8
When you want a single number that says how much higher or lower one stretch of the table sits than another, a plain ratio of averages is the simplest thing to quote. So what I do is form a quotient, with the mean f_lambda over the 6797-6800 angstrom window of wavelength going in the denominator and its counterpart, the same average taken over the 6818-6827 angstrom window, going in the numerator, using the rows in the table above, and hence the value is 1.01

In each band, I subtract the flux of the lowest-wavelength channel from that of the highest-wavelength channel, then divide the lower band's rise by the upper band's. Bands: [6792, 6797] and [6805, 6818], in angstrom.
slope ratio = 1.7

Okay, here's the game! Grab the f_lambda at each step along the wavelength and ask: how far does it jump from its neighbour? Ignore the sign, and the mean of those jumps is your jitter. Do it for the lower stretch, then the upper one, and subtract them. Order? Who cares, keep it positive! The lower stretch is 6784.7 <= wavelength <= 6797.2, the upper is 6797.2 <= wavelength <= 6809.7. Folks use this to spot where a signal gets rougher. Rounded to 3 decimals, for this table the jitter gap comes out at 0.034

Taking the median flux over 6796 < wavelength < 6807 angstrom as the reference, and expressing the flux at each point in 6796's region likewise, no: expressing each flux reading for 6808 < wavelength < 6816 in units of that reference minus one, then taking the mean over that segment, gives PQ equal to 0.009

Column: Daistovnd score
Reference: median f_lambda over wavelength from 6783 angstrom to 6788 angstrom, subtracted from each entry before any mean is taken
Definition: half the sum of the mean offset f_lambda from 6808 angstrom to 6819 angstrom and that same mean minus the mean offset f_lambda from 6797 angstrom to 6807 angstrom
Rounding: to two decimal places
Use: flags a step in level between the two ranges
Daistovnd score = 0.01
